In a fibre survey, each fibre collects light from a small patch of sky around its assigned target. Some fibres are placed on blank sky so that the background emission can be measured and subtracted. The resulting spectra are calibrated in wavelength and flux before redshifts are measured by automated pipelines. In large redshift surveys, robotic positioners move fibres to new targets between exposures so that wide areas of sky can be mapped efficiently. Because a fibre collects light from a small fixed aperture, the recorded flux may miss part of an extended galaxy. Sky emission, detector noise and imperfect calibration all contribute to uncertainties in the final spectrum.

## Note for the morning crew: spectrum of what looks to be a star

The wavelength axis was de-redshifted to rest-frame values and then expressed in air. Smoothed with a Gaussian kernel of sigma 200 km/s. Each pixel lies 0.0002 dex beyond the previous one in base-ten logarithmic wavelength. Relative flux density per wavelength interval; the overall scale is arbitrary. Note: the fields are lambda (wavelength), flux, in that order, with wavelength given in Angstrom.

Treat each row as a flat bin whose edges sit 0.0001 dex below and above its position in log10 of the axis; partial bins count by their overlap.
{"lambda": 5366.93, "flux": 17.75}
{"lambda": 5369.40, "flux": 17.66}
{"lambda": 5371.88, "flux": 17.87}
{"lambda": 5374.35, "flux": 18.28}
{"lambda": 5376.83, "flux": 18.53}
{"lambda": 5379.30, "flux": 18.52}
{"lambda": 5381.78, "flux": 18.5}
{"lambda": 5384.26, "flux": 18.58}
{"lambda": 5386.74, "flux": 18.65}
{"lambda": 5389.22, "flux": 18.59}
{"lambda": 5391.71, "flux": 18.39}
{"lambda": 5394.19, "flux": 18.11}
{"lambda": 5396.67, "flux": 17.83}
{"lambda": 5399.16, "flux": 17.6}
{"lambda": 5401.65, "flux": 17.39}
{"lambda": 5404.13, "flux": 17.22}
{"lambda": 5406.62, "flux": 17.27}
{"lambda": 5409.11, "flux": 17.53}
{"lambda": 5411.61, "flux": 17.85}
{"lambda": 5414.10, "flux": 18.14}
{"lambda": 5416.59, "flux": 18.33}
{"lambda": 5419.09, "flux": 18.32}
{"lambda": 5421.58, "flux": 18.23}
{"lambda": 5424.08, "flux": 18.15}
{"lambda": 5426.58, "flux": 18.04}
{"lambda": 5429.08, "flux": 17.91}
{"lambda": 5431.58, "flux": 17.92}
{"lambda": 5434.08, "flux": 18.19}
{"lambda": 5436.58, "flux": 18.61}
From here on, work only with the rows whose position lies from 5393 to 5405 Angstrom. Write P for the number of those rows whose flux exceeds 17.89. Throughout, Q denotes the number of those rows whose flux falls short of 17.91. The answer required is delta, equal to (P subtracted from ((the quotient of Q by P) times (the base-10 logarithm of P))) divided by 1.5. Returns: -0.7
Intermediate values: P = 1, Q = 4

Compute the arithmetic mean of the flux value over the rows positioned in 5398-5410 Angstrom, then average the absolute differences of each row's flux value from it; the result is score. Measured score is 0.13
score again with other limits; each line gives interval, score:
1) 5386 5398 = 0.28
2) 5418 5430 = 0.12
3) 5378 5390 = 0.05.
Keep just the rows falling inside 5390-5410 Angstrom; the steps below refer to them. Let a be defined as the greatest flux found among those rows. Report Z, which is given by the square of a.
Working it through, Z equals 338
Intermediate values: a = 18.39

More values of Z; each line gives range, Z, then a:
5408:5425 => 336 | 18.33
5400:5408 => 302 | 17.39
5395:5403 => 318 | 17.83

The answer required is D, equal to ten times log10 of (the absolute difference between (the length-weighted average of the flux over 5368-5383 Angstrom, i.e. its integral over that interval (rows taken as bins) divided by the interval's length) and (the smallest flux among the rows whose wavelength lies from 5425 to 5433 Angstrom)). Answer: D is -5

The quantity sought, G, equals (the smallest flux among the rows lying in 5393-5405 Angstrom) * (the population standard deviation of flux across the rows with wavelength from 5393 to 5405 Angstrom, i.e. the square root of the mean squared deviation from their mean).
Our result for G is 5.4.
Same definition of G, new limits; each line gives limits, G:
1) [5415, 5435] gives 2.8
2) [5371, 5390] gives 4.3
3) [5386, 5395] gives 3.8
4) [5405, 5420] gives 6.9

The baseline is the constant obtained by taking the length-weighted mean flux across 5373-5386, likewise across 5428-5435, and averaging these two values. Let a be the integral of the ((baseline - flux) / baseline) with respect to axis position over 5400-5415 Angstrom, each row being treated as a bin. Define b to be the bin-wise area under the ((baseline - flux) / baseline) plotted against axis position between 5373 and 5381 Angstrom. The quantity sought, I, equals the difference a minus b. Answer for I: 0.7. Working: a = 0.57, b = -0.1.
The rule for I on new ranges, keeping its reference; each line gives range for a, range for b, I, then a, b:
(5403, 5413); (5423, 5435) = 0.3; 0.42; 0.1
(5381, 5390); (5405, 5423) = -0.5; -0.17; 0.3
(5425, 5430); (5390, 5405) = -0.3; 0.07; 0.4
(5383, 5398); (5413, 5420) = -0.1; -0.09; 0.0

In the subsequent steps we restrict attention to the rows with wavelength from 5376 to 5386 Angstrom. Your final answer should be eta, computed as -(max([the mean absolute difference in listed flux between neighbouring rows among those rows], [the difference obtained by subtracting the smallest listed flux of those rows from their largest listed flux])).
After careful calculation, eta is -0.1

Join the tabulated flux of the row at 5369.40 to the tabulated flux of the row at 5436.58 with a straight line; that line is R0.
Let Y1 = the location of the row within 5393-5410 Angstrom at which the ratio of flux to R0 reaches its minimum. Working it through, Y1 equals 5404.13 Angstrom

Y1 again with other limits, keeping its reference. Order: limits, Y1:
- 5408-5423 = 5409.11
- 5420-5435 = 5431.58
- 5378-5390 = 5389.22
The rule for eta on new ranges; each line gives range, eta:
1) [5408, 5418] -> -0.8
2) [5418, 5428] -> -0.3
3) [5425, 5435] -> -0.3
